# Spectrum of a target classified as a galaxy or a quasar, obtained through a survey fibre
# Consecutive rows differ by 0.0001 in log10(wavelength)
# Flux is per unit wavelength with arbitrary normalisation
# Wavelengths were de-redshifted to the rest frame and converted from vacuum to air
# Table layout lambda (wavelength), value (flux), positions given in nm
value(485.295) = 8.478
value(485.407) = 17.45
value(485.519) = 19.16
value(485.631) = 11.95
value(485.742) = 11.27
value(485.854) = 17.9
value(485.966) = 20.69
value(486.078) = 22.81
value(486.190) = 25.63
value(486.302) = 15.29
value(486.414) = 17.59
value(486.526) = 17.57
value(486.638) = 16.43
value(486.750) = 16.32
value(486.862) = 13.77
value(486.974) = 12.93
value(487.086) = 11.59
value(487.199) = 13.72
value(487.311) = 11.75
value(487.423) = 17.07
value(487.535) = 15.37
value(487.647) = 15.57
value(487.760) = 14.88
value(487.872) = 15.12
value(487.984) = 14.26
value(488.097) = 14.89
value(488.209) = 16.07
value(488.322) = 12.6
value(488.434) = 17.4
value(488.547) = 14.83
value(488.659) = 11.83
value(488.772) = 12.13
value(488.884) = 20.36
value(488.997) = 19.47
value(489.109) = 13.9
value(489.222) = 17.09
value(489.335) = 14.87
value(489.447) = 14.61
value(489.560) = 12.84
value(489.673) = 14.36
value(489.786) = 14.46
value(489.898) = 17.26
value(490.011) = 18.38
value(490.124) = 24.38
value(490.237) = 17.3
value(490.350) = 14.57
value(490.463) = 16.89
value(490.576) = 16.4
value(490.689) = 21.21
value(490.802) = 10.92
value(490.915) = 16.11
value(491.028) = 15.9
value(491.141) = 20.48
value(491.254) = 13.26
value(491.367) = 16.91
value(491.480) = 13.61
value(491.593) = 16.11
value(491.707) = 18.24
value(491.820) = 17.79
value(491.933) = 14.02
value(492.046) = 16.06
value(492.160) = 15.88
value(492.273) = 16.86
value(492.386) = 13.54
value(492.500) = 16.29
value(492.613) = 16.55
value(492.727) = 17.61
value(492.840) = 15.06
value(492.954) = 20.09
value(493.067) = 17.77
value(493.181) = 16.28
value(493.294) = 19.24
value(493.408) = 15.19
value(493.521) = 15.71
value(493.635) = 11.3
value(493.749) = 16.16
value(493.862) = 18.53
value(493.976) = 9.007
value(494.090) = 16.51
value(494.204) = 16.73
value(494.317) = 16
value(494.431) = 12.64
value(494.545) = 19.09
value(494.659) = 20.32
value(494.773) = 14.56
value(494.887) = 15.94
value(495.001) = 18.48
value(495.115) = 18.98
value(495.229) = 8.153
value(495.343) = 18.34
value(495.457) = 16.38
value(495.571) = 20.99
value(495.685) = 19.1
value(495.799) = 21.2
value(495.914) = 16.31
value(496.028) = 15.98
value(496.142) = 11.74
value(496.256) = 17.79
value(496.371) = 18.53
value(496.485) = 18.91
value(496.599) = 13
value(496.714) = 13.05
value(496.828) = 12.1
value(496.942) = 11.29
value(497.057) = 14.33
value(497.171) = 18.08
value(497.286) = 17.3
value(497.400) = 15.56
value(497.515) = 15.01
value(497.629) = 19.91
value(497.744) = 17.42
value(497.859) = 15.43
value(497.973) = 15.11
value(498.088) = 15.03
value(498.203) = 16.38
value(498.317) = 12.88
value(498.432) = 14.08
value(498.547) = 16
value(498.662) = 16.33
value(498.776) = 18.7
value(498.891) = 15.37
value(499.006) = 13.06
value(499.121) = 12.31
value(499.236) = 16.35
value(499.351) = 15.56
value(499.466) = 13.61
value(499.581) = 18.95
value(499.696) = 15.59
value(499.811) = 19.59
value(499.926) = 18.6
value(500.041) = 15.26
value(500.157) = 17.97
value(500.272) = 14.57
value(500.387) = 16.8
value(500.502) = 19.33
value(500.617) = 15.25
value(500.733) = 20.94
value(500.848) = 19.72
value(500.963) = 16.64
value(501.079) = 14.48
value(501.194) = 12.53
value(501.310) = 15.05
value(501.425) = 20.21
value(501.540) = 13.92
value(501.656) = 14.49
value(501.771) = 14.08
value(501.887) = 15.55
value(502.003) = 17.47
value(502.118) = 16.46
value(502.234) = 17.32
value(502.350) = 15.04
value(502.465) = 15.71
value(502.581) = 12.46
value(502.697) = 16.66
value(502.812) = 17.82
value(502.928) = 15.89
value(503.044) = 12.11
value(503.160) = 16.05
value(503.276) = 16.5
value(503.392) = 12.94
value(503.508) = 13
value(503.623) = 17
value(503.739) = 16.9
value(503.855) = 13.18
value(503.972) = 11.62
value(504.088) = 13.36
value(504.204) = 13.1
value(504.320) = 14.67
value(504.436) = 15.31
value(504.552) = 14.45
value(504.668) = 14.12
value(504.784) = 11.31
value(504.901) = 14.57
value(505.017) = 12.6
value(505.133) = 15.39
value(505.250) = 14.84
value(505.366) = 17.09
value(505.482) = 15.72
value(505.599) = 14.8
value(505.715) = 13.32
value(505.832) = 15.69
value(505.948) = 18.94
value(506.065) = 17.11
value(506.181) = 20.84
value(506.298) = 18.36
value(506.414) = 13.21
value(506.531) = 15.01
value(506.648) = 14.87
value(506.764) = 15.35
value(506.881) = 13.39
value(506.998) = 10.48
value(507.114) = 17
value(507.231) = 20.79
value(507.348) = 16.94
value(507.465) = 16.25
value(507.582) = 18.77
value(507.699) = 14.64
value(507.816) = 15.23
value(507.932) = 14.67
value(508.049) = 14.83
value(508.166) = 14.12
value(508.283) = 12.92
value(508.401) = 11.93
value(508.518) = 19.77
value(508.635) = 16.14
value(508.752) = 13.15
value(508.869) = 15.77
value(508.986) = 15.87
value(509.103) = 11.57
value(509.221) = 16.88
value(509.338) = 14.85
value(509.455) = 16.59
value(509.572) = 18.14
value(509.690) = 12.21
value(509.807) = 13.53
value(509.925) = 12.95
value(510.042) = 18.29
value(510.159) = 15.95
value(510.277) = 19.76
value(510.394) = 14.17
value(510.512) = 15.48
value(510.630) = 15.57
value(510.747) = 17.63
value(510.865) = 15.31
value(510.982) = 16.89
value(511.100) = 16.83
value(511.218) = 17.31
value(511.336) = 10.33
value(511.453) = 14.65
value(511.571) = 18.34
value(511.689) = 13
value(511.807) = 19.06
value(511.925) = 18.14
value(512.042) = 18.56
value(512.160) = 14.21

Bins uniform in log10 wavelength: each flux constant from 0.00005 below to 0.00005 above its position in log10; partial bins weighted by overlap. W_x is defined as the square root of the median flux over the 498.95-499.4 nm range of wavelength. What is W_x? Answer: 3.78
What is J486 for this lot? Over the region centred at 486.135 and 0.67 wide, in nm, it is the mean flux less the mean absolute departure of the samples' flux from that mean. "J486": 16.9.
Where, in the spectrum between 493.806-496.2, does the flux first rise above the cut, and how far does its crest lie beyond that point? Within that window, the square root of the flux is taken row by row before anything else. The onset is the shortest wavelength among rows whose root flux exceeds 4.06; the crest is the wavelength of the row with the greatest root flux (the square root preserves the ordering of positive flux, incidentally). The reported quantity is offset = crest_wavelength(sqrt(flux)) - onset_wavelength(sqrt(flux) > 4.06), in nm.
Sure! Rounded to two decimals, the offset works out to 1.94 nm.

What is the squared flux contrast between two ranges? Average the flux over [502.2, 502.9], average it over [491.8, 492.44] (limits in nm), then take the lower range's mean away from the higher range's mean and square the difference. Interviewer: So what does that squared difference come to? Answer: 0.0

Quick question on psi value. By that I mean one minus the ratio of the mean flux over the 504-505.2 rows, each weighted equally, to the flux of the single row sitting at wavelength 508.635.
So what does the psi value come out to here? 0.14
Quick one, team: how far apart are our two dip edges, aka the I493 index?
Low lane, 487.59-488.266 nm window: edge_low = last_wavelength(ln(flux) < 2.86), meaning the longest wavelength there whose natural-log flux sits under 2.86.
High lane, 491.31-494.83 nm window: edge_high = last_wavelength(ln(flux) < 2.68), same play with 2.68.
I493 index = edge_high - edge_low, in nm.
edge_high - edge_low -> 6.56 nm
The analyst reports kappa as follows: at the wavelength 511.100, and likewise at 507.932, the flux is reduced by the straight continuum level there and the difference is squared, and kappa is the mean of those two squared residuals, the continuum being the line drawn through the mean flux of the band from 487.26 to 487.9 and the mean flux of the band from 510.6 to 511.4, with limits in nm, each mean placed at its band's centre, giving 1.07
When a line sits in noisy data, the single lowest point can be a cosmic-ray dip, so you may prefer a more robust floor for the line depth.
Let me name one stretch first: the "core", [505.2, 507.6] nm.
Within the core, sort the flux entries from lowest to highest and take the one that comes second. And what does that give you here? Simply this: 13.21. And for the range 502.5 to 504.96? 11.62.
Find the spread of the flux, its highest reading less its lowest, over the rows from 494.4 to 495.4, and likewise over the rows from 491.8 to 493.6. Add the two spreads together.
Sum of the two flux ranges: 18.7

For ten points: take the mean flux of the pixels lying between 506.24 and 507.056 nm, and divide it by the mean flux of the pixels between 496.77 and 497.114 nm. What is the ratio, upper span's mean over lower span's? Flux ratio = 1.14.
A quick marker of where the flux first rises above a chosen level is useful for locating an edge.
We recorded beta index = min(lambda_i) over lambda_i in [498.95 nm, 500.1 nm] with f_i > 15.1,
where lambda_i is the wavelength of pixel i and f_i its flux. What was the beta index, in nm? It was 499.236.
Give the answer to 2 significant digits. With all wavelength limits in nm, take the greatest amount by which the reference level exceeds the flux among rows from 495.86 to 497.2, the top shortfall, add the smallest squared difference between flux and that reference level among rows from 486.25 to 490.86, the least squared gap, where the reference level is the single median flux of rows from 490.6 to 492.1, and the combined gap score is 4.8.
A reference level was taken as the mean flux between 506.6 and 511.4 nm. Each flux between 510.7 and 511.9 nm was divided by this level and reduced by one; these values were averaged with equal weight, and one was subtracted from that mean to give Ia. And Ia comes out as -0.97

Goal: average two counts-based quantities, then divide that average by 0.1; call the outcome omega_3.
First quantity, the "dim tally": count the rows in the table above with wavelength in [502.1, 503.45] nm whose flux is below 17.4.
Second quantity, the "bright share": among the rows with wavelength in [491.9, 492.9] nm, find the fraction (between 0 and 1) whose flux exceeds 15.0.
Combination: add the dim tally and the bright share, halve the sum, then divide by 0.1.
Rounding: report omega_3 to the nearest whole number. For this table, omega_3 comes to 59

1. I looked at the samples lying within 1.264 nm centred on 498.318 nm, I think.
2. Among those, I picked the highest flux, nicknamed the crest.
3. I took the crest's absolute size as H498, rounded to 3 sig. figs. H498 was 18.7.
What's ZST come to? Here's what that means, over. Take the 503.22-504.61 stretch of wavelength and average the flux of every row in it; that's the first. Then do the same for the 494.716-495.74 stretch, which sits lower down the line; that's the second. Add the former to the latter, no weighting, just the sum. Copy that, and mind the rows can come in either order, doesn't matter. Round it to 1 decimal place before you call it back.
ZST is 31.1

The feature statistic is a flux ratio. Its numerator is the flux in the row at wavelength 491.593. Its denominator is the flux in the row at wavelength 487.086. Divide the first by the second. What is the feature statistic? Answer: 1.4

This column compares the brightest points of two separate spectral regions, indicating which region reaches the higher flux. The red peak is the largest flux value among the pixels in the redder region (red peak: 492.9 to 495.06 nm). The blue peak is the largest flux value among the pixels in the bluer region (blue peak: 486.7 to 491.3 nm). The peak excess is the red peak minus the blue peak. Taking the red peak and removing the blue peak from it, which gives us -4.1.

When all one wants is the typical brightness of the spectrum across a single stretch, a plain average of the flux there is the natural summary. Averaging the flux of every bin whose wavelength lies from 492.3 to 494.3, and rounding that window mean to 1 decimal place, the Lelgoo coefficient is 16.0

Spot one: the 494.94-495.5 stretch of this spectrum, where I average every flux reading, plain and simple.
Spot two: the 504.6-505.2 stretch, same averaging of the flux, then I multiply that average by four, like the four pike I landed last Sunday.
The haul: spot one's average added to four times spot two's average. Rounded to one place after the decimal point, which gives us 70.5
